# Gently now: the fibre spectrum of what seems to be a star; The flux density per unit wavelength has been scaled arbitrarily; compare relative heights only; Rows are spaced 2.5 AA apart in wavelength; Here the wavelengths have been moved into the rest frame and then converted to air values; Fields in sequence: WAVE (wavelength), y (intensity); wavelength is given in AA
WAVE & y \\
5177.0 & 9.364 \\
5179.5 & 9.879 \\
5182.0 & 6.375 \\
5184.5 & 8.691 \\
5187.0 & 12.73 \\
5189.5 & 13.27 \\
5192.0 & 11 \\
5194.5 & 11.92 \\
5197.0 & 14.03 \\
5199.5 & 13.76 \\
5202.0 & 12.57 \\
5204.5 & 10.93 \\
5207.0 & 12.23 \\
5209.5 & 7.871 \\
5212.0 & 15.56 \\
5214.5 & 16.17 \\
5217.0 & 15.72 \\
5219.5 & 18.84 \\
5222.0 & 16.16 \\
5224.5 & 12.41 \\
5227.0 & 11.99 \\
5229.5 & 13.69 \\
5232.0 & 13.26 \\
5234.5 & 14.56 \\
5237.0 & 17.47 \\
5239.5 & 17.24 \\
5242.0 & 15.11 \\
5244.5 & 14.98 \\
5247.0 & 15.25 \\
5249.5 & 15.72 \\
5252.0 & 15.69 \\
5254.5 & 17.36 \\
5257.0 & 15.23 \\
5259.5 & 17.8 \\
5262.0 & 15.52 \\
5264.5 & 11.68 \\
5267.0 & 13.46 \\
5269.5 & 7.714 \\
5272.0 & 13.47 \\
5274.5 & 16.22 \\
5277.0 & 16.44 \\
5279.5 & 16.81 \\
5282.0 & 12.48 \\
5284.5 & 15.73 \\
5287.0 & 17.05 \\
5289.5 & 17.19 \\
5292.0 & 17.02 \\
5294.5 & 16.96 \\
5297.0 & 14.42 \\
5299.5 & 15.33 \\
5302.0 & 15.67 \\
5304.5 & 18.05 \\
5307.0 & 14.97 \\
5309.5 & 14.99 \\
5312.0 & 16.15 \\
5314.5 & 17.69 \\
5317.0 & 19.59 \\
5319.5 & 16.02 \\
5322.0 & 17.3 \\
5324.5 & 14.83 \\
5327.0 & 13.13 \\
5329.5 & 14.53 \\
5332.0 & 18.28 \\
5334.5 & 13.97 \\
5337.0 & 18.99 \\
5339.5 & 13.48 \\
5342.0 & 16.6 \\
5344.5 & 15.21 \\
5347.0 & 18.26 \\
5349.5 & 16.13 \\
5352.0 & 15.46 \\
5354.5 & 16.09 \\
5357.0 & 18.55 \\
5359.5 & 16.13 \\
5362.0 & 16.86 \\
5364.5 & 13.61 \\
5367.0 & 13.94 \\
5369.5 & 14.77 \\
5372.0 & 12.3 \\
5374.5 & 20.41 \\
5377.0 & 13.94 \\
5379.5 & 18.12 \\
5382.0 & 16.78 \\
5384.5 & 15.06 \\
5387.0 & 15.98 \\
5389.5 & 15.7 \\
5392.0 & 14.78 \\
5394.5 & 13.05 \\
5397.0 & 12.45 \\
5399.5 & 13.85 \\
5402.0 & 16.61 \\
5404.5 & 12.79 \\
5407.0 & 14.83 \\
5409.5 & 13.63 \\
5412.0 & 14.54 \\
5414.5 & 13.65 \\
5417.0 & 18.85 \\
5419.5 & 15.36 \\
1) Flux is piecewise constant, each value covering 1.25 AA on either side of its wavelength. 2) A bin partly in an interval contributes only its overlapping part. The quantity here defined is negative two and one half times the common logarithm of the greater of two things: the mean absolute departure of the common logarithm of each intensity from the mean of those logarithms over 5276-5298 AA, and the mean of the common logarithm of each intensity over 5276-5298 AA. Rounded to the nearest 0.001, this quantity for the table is -0.200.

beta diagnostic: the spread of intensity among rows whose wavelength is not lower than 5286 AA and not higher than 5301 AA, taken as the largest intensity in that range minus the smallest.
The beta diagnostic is 2.8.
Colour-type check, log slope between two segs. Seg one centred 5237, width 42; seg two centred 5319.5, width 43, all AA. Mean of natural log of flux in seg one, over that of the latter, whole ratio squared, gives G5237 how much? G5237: 0.97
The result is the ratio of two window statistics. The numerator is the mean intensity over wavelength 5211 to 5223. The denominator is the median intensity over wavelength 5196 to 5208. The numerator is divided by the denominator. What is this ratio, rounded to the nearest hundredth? 1.31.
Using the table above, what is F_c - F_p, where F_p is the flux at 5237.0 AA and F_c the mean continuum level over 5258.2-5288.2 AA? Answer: -2.9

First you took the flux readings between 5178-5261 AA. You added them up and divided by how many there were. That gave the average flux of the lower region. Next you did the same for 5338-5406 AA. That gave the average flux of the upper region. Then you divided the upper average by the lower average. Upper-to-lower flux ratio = 1.12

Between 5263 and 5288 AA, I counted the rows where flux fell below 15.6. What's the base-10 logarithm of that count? 0.70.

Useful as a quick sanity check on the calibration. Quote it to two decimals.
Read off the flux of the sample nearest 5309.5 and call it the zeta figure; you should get 14.99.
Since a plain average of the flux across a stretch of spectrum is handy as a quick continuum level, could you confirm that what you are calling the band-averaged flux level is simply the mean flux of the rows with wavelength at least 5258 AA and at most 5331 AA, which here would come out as 15.5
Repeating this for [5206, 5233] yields 14.0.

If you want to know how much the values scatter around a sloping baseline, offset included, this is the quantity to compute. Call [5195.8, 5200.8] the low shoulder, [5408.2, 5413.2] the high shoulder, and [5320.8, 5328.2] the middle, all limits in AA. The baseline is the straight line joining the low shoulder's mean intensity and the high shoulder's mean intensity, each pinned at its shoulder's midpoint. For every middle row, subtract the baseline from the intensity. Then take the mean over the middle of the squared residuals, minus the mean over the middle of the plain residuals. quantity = 3.0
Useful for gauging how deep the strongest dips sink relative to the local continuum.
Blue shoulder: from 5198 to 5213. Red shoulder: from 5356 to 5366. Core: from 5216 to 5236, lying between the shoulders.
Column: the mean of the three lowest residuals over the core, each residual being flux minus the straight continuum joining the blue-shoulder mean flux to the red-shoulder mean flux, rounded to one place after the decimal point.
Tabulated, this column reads -0.2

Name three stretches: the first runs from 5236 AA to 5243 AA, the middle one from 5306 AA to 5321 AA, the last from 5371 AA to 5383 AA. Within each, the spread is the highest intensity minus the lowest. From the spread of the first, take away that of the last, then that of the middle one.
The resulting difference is -10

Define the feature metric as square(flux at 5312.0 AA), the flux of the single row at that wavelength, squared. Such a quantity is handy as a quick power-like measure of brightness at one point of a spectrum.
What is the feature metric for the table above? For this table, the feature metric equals 261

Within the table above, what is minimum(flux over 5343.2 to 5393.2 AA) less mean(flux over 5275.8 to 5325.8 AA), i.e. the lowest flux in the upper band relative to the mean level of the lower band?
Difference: -3.9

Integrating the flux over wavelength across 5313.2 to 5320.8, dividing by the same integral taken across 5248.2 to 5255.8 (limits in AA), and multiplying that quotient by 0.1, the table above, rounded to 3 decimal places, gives 0.109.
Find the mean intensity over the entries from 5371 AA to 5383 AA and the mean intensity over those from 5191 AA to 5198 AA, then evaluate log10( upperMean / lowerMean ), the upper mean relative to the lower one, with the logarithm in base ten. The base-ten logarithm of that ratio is 0.12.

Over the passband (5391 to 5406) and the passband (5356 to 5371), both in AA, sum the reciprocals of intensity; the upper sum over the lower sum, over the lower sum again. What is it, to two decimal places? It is 2.89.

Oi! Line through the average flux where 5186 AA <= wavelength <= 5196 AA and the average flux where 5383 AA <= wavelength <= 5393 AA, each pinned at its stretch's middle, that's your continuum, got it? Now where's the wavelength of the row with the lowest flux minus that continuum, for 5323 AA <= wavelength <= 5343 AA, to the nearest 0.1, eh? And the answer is 5327.0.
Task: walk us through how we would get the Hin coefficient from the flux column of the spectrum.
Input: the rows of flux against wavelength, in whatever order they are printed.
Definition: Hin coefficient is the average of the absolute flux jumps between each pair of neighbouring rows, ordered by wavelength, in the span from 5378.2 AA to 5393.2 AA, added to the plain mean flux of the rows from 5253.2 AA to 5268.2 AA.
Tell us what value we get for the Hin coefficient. 16.2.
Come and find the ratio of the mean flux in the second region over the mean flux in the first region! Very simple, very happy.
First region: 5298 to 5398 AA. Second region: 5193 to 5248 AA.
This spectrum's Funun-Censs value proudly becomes 0.9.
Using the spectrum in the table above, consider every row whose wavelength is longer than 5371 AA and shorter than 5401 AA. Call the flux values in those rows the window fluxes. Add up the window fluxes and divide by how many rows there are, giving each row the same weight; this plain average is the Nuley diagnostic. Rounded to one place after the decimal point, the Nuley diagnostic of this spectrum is 15.2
